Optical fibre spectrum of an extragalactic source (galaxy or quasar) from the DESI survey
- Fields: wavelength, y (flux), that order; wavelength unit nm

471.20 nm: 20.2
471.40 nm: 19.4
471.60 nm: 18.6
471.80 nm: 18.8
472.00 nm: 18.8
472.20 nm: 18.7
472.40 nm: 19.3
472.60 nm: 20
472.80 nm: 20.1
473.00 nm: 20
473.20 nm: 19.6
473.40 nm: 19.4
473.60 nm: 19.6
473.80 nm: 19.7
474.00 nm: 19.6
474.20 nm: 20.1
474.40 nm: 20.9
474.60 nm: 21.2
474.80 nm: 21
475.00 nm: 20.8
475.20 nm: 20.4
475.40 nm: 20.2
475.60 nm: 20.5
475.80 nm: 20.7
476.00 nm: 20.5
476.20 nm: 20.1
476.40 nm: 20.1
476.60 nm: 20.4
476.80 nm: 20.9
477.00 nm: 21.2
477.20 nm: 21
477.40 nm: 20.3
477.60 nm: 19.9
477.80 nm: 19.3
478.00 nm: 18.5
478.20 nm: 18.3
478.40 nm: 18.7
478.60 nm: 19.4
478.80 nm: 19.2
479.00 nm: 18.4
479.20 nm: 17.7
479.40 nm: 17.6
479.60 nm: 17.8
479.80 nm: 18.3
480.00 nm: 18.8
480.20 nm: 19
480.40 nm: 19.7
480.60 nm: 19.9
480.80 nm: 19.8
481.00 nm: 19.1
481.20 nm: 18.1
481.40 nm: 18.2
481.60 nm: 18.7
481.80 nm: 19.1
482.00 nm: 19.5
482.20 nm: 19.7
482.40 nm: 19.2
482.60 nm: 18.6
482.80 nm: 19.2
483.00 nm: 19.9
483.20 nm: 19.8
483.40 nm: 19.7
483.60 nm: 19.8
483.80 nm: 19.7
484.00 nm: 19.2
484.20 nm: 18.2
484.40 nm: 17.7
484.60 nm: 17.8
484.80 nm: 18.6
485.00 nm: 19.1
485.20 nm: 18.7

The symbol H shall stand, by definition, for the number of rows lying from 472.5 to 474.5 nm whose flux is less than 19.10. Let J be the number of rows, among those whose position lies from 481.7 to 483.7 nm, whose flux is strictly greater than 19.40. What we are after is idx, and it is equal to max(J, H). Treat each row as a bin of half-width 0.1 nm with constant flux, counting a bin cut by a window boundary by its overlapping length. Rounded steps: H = 0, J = 6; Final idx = 6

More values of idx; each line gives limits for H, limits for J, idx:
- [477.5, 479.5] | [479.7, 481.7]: 6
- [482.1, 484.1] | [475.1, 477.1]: 10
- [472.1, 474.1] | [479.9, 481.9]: 3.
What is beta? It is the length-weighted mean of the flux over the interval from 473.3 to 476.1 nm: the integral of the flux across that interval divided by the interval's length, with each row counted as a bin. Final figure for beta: 20.3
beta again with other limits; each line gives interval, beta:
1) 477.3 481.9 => 18.9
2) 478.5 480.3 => 18.5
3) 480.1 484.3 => 19.2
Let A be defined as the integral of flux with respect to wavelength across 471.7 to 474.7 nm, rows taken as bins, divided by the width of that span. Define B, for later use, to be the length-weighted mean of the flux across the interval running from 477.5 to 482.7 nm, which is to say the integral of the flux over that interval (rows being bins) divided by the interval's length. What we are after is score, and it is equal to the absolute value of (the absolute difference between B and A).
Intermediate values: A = 19.7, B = 18.9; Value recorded 0.9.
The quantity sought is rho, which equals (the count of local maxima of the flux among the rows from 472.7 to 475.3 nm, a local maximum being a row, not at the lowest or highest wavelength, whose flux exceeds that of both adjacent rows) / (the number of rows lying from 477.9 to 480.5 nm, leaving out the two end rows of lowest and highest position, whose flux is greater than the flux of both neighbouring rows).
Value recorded 2.0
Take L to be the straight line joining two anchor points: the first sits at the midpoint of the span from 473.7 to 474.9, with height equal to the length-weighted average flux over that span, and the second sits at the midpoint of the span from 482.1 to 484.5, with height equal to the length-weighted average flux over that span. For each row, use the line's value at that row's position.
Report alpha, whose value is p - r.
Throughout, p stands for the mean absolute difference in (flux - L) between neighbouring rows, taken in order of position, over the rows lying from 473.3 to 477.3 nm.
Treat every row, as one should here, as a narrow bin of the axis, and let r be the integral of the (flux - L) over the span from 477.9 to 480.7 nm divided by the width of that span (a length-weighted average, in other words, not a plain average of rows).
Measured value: 1.4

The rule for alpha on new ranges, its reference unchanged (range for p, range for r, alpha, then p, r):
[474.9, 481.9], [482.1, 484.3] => 0.3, 0.40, 0.13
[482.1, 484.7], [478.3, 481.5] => 1.3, 0.40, -0.94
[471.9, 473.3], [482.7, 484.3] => 0.1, 0.33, 0.24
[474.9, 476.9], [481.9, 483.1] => 0.3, 0.28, 0.02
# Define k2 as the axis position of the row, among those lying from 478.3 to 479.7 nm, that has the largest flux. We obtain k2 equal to 478.60 nm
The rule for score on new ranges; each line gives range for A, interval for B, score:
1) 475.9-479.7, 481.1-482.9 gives 0.5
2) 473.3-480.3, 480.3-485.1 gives 0.6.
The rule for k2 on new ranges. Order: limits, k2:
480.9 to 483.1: 483.00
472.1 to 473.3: 472.80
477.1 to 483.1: 477.20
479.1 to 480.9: 480.60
